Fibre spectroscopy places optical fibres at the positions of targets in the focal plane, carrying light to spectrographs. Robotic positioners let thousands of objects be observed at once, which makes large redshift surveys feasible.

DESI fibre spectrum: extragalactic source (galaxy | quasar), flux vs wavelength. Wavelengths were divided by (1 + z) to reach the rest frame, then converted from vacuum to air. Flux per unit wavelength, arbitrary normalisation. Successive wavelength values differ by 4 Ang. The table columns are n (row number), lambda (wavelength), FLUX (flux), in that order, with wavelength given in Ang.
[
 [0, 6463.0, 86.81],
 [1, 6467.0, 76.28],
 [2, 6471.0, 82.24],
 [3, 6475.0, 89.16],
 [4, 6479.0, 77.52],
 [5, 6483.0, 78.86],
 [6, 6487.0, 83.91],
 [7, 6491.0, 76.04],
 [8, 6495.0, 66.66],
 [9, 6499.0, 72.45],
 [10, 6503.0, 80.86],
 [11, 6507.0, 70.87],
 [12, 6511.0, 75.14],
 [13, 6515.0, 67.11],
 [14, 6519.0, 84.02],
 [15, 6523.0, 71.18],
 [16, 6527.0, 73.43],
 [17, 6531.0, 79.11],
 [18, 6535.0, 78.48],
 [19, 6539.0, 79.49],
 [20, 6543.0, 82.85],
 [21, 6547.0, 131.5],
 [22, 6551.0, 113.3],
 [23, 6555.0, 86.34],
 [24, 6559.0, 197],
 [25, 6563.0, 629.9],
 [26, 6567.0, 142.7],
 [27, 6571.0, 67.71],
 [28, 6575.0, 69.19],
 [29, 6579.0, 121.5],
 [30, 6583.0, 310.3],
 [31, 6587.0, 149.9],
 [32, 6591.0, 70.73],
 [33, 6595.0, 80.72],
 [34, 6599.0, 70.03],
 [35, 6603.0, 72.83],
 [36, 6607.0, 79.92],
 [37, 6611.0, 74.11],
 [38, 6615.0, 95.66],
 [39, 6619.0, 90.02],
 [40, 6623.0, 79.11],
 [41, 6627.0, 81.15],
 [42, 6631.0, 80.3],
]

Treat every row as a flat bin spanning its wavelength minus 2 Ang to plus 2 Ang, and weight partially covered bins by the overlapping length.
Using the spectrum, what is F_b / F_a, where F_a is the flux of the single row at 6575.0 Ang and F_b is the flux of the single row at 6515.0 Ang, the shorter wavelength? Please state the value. 1.0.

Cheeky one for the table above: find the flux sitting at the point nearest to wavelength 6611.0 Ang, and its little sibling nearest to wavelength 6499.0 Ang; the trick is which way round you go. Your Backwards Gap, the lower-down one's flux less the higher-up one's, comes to -1.7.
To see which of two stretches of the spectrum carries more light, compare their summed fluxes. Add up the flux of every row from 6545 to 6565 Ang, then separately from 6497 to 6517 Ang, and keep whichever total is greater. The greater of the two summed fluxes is 1158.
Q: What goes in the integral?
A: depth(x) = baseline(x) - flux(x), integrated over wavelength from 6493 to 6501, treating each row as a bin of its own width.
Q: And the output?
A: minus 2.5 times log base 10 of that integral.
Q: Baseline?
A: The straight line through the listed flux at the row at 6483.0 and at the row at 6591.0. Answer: -4.5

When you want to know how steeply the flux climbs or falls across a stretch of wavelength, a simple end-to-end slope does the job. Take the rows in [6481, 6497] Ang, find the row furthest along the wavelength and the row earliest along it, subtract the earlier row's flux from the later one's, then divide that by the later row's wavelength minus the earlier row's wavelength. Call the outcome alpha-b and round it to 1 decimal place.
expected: -1.0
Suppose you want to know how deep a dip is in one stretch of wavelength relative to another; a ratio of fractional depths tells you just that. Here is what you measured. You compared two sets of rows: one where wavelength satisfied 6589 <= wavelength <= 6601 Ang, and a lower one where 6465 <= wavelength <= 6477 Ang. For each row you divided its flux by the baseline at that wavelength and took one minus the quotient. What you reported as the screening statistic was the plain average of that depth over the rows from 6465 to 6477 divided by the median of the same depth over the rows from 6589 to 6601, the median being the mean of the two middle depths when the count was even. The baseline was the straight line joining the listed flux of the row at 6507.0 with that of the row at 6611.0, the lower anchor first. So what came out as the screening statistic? -4.9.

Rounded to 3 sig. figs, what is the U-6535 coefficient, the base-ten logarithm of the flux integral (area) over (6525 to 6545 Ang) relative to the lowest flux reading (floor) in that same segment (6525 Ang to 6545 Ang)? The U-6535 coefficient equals 1.33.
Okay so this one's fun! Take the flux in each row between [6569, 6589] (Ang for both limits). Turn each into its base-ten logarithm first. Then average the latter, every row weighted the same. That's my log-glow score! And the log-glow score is 2.08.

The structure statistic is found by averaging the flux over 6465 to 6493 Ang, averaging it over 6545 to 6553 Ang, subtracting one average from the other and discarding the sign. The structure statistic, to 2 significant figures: 42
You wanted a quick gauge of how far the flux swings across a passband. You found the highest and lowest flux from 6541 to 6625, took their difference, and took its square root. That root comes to 24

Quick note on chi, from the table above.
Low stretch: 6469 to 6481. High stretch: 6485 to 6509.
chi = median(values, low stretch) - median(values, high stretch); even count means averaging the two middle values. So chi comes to 8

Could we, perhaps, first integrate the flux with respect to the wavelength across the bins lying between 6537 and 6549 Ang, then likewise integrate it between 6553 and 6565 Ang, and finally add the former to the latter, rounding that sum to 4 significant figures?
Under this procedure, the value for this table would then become 4828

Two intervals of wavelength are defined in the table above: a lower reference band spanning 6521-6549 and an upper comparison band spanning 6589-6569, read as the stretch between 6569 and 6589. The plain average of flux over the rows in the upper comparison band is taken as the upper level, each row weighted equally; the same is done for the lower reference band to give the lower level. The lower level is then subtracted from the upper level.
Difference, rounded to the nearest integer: 59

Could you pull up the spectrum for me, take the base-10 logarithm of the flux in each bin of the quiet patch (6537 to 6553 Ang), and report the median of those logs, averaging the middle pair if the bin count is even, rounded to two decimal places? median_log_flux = 1.99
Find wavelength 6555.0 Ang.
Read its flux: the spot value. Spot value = 86.34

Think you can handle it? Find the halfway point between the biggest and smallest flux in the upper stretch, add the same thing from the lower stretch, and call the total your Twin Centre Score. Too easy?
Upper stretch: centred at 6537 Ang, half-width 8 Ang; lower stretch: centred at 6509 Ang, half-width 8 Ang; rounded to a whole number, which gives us 155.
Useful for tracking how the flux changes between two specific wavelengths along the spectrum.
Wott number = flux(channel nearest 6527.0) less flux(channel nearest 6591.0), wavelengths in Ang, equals 3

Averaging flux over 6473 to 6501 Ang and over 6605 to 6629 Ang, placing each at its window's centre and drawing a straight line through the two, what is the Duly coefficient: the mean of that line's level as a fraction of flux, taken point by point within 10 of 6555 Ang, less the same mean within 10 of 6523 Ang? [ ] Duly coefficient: -0.51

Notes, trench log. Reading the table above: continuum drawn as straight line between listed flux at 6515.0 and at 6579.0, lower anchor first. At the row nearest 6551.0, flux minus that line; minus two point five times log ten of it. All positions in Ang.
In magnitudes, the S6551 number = -3.0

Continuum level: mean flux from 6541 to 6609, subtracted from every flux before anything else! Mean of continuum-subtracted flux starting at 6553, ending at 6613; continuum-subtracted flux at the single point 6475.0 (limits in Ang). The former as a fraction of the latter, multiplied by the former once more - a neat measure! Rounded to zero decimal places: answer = 0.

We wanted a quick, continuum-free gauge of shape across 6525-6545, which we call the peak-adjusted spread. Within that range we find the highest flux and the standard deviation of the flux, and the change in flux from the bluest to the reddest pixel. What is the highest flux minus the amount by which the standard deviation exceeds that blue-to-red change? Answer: 89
